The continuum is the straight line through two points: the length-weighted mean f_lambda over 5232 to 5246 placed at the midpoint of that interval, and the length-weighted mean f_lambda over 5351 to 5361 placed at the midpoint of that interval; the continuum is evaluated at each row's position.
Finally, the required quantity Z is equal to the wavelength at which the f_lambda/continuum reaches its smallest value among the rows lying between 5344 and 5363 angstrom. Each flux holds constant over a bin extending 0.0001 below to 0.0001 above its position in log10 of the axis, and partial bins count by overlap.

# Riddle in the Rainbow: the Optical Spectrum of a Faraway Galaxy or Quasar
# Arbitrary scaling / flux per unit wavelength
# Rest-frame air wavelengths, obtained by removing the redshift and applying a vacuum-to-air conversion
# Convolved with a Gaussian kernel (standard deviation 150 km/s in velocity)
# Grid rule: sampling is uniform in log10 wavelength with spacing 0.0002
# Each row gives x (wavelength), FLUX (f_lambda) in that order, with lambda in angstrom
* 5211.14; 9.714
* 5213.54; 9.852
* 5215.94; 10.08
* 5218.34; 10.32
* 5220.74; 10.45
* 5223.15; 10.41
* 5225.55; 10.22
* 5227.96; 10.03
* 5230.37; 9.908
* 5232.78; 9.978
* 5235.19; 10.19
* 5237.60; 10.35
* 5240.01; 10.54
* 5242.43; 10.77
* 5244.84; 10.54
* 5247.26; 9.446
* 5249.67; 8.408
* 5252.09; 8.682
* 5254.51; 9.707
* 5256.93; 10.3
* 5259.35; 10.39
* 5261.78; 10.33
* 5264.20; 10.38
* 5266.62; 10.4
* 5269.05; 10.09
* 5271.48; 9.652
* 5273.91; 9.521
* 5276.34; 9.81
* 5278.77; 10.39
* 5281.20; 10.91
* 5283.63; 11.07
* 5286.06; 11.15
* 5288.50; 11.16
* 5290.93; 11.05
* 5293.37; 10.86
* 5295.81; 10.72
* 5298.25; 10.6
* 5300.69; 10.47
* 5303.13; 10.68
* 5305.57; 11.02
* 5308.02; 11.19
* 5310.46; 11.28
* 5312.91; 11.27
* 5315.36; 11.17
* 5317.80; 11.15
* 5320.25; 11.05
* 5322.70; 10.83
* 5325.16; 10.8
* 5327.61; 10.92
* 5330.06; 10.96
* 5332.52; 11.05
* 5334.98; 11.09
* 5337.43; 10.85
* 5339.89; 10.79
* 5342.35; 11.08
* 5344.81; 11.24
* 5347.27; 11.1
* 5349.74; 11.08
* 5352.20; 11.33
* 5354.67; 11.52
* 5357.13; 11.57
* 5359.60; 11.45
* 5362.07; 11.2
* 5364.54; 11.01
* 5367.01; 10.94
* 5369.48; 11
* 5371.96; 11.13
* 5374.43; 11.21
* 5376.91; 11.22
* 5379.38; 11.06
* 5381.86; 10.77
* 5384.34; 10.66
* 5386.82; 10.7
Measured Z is 5349.74 angstrom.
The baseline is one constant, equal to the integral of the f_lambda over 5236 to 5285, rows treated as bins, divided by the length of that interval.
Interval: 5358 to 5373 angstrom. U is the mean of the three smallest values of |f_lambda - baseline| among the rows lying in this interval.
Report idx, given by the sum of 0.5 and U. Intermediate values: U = 0.89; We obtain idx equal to 1.39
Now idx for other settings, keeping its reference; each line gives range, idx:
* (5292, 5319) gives 0.99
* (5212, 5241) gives 0.56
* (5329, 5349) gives 1.28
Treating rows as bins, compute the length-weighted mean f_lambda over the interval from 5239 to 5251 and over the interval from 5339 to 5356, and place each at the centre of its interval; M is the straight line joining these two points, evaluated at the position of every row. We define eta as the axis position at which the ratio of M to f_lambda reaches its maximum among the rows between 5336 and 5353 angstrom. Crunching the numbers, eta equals 5339.89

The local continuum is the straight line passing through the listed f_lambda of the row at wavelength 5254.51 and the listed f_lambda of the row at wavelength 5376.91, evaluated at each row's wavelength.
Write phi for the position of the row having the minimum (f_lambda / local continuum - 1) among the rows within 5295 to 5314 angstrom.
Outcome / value 5300.69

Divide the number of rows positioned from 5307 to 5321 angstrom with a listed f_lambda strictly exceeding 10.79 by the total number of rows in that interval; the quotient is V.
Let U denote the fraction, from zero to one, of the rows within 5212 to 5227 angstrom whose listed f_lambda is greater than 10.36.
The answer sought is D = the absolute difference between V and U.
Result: 0.67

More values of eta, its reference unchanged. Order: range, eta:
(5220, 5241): 5230.37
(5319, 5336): 5325.16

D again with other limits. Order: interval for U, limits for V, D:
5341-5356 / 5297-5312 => 0.50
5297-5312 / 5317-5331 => 0.00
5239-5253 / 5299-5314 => 0.17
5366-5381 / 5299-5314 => 0.33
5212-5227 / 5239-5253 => 0.33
